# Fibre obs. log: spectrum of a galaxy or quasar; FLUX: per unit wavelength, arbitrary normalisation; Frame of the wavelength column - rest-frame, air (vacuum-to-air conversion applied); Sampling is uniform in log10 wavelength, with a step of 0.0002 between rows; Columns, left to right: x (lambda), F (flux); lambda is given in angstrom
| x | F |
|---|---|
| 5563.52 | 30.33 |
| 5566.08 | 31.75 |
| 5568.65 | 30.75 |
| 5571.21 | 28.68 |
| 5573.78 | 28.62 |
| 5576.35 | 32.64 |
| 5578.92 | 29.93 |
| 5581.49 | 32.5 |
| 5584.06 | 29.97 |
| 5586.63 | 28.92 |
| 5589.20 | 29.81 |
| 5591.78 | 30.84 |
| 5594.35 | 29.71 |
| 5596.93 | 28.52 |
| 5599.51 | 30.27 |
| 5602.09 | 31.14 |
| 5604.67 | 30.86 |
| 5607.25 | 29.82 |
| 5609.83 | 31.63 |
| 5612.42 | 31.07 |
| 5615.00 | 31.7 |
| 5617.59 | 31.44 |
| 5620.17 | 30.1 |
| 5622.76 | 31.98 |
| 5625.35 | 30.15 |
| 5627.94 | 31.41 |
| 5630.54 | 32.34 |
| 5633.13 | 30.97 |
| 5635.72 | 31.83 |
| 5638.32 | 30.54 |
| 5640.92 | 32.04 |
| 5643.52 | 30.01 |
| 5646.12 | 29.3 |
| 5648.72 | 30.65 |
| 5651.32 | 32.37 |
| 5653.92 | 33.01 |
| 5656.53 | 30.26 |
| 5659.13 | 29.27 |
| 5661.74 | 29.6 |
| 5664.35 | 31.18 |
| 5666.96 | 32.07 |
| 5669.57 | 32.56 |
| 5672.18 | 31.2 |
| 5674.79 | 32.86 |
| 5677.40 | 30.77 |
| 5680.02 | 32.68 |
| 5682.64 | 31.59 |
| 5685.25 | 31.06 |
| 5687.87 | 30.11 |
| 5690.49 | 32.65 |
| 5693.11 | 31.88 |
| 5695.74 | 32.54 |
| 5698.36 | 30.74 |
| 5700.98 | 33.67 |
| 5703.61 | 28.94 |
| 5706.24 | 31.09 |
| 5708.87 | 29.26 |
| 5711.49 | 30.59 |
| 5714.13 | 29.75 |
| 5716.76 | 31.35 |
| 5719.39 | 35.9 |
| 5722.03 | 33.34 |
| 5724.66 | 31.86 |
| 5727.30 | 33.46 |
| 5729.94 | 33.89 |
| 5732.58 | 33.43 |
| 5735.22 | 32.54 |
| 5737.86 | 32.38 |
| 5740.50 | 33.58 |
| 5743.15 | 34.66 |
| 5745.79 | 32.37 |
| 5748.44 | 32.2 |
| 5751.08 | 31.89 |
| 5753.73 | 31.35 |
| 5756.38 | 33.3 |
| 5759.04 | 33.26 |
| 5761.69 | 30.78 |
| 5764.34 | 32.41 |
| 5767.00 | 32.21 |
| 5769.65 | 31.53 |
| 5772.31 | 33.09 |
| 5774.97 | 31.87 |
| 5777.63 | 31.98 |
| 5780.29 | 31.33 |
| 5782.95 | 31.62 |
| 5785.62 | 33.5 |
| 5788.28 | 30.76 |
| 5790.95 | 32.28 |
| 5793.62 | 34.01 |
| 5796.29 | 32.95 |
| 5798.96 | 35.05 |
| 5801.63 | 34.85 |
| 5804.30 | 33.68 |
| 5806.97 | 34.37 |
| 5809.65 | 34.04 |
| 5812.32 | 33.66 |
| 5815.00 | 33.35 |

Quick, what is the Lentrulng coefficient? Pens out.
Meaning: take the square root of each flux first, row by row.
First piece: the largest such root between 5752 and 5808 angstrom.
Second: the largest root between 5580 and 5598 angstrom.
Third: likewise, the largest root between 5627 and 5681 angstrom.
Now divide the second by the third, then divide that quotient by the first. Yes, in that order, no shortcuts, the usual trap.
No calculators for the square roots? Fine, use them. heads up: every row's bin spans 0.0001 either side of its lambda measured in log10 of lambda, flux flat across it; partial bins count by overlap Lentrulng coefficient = 0.1676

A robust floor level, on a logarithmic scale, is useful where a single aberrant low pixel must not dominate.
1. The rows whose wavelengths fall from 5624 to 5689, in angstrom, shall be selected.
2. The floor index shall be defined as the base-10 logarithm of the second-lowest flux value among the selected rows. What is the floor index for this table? 1.47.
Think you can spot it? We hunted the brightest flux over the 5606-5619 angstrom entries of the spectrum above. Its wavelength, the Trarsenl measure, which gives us 5615.00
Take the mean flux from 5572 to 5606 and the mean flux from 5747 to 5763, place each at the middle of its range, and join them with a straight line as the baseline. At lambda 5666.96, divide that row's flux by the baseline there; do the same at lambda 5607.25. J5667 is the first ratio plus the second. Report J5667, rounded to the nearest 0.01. 2.01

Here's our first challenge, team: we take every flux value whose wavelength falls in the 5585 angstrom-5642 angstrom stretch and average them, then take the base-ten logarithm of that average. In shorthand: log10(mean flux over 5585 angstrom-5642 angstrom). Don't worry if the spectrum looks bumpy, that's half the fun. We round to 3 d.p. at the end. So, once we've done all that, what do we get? 1.488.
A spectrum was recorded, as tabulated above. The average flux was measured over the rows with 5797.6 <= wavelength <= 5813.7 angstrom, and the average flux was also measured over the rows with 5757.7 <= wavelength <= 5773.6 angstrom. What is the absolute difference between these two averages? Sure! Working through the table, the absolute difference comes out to 2.1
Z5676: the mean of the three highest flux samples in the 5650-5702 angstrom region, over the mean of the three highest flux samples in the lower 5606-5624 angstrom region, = 1.04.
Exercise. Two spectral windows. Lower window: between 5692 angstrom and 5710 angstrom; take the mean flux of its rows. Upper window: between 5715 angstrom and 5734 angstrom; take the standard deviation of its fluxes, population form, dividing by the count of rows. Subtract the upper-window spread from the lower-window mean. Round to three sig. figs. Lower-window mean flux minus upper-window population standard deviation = 29.8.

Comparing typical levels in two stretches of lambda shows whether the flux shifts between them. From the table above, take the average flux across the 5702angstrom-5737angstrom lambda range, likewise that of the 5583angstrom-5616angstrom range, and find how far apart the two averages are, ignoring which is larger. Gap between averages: 1.6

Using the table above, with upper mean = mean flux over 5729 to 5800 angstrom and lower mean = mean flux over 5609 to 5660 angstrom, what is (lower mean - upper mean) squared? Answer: 2.2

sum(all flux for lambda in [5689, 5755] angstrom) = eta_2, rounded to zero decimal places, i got 805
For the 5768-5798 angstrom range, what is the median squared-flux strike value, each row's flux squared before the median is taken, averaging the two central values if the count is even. 1023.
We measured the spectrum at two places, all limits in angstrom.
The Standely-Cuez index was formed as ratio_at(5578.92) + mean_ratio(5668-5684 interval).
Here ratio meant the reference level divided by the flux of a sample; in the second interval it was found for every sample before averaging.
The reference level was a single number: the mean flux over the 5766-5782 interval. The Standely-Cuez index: 2.07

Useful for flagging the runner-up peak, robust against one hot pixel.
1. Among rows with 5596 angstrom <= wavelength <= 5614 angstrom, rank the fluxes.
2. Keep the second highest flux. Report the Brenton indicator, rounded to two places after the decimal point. 31.14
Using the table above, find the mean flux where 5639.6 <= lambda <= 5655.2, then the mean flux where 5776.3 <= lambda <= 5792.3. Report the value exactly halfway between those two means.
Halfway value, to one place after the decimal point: 31.6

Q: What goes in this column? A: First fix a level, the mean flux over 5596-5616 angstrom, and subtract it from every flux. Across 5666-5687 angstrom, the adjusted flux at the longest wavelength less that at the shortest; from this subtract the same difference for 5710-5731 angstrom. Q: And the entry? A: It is -4.3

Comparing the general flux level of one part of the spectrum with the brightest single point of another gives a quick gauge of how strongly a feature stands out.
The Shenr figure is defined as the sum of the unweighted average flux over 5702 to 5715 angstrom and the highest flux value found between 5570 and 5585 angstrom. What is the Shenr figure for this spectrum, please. 62.6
